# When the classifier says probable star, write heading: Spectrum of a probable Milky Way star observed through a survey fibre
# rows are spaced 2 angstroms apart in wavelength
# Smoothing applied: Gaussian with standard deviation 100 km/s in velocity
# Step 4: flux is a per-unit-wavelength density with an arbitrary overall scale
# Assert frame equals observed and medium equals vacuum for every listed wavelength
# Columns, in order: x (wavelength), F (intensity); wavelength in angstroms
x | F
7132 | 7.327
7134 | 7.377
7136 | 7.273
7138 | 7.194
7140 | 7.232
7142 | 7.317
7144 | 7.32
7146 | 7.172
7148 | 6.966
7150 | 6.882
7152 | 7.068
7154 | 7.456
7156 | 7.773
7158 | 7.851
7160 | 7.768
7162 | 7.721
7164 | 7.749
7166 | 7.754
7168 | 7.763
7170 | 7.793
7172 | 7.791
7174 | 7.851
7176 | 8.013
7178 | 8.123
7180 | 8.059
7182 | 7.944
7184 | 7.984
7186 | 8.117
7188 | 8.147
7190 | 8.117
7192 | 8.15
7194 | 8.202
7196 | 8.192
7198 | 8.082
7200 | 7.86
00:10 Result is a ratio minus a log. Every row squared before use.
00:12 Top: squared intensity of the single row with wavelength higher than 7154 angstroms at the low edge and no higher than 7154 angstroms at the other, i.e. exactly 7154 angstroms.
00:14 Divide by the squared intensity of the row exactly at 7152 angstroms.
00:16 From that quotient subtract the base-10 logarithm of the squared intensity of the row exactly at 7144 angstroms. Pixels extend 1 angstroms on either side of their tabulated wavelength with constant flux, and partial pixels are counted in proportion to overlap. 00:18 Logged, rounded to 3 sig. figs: -0.616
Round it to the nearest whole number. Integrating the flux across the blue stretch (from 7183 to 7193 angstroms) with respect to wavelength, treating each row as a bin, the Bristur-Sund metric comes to 81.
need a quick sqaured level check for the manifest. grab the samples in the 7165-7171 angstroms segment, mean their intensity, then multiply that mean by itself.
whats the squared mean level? 60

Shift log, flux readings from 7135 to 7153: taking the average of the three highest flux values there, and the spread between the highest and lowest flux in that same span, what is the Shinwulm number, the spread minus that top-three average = -6.9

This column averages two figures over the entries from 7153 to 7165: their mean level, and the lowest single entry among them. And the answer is 7.59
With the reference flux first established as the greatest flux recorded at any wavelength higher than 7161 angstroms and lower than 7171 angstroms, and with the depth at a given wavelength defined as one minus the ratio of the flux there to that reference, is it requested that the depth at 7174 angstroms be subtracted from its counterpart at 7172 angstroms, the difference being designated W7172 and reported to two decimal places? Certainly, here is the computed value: 0.01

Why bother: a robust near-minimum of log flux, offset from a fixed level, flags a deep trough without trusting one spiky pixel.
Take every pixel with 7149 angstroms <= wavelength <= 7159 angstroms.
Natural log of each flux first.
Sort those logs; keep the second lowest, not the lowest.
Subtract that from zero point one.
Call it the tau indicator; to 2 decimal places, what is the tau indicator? -1.86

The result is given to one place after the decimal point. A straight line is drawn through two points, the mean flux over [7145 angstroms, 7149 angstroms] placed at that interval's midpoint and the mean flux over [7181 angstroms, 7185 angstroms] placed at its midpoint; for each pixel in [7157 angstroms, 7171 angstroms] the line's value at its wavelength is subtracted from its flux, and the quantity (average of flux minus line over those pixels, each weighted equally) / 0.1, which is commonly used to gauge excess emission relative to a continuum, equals 2.8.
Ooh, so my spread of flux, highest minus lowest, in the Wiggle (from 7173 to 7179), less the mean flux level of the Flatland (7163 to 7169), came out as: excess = -7.5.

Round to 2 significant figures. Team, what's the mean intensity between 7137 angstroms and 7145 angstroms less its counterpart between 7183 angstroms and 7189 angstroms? -0.82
